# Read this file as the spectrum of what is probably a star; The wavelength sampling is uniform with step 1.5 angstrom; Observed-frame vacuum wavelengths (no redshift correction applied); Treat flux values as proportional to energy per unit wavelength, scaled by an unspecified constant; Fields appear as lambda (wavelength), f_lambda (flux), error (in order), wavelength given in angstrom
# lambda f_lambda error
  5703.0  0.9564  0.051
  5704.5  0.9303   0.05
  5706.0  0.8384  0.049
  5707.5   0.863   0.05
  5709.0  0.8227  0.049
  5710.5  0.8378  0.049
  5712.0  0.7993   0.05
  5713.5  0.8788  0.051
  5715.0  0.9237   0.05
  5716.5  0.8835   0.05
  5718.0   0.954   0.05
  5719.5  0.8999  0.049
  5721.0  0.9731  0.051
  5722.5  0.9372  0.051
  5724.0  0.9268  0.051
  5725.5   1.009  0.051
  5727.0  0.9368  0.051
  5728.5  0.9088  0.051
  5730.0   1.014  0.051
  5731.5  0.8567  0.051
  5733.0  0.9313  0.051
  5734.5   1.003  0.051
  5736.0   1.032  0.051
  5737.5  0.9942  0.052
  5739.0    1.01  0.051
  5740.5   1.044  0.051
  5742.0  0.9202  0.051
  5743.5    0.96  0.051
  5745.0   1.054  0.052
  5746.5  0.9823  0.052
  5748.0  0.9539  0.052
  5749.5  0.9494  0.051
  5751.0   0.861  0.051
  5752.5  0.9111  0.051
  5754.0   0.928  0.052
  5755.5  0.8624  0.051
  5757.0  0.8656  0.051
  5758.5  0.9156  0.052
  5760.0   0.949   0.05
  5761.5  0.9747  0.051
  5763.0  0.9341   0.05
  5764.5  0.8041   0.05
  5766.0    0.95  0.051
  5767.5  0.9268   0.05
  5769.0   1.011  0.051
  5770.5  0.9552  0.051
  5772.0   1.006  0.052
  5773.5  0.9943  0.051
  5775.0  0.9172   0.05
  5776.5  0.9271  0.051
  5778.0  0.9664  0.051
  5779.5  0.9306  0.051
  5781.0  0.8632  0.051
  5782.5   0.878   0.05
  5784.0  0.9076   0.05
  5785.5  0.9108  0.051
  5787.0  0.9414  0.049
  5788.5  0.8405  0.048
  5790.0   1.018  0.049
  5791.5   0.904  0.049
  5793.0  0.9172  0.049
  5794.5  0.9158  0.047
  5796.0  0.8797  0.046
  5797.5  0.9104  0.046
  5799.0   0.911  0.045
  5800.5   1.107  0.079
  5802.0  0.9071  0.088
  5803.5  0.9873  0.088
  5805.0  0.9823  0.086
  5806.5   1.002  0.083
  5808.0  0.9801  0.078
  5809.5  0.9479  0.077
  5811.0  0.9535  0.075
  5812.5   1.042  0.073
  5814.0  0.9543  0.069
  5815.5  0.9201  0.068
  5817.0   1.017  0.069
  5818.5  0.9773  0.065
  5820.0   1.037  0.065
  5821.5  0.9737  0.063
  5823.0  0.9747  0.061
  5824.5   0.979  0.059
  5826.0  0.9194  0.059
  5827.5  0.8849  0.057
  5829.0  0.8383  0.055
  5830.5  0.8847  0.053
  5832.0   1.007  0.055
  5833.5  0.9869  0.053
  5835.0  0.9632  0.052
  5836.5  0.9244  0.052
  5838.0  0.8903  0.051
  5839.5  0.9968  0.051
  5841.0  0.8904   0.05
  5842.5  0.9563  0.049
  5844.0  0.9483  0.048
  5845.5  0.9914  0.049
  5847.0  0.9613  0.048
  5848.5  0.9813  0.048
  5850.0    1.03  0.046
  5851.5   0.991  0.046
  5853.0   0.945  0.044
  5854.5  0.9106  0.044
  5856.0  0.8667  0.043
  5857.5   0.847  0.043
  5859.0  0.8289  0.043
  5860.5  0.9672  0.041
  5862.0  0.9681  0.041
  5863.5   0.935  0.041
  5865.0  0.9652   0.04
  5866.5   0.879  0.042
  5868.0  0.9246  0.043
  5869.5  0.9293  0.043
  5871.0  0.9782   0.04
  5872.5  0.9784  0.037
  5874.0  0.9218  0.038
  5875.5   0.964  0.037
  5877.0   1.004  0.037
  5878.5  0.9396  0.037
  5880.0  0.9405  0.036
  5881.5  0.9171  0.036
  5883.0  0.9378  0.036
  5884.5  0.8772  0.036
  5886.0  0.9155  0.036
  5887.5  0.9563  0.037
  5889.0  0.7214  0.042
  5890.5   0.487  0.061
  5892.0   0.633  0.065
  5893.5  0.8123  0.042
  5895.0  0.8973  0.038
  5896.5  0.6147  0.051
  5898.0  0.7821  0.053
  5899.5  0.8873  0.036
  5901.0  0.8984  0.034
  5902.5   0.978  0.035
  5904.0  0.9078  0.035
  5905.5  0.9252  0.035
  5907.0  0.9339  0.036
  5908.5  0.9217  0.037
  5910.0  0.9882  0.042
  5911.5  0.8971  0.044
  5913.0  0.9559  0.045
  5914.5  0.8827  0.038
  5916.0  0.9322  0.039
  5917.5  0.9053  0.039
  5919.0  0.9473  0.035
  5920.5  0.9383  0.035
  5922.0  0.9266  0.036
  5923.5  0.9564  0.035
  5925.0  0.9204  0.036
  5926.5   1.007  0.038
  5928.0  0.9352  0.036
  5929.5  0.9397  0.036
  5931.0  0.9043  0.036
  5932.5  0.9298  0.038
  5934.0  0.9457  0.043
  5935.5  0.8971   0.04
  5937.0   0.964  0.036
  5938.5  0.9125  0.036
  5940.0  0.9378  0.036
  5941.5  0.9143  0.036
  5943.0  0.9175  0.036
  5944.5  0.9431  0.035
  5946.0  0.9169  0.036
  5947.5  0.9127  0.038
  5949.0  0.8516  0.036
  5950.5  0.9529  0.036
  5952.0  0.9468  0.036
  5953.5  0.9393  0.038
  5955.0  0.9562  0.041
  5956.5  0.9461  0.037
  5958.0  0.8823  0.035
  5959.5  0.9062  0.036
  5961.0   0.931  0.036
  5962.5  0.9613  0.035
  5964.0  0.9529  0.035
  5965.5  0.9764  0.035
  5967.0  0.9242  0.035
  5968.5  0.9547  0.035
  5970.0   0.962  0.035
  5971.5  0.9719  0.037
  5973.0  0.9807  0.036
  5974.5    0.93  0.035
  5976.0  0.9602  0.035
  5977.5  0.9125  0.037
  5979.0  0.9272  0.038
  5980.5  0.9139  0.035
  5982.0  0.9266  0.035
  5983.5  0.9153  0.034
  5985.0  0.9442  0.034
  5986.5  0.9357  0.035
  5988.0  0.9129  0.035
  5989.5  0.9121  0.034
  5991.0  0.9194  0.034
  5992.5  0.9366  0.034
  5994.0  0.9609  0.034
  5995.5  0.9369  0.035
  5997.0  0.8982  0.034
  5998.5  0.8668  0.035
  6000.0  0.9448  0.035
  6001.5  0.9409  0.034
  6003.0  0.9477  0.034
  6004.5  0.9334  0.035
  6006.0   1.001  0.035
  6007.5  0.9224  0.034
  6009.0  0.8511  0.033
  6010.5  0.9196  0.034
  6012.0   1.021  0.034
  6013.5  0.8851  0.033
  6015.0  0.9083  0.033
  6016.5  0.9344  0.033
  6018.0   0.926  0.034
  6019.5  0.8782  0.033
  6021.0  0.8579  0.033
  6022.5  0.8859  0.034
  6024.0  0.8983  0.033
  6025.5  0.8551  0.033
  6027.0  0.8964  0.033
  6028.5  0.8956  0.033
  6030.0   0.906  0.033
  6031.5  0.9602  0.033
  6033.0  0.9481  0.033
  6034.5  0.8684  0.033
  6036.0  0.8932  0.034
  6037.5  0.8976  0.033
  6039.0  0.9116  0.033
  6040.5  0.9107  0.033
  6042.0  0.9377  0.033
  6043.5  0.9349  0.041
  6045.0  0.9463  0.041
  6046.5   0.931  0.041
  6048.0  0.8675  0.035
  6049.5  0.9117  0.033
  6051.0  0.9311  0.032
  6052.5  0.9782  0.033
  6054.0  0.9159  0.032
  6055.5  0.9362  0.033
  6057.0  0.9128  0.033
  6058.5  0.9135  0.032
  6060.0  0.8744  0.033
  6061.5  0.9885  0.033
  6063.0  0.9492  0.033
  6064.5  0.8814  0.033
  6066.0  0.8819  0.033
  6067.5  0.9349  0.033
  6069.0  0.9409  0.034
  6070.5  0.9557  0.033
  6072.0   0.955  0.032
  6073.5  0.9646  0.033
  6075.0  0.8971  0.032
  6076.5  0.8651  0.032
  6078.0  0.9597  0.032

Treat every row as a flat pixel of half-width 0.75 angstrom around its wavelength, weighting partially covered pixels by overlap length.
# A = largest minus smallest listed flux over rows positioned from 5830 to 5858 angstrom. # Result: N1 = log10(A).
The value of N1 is -0.738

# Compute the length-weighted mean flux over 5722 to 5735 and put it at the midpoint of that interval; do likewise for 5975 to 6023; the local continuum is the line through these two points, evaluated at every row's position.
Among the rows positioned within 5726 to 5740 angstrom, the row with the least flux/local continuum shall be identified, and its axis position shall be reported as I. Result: 5731.5 angstrom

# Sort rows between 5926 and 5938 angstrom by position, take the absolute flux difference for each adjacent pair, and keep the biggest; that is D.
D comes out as 0.07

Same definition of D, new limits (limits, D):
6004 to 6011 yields 0.08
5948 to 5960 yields 0.10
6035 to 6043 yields 0.03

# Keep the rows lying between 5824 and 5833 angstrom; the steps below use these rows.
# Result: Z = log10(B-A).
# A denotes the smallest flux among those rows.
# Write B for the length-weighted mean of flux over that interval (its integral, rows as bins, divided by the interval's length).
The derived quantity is -1.1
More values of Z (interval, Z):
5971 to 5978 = -1.4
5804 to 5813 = -1.5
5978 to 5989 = -1.9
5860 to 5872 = -1.2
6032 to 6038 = -1.4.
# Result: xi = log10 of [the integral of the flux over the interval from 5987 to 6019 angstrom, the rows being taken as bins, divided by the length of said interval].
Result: -0.033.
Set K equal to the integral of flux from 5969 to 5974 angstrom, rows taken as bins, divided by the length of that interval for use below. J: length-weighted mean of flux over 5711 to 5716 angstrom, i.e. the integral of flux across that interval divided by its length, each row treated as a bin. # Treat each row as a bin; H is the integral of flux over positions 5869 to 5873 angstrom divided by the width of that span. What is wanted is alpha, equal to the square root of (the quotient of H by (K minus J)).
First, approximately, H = 0.96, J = 0.87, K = 0.97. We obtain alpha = 3.1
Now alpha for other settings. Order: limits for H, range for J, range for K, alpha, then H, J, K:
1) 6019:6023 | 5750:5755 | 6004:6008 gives 4.0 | 0.87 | 0.90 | 0.96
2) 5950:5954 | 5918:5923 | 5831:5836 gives 4.8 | 0.95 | 0.94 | 0.98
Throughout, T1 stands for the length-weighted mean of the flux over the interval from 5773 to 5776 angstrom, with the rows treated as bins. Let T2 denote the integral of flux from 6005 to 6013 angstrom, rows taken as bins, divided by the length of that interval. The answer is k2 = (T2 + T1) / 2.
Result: 0.95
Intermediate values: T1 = 0.950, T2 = 0.941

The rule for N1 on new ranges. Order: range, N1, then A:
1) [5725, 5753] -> -0.705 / 0.197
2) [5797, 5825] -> -0.699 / 0.200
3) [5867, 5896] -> -0.287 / 0.517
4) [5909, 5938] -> -0.906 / 0.124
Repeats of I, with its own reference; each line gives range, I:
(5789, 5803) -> 5796.0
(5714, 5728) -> 5716.5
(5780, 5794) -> 5788.5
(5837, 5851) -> 5838.0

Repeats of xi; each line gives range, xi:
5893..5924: -0.046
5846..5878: -0.026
